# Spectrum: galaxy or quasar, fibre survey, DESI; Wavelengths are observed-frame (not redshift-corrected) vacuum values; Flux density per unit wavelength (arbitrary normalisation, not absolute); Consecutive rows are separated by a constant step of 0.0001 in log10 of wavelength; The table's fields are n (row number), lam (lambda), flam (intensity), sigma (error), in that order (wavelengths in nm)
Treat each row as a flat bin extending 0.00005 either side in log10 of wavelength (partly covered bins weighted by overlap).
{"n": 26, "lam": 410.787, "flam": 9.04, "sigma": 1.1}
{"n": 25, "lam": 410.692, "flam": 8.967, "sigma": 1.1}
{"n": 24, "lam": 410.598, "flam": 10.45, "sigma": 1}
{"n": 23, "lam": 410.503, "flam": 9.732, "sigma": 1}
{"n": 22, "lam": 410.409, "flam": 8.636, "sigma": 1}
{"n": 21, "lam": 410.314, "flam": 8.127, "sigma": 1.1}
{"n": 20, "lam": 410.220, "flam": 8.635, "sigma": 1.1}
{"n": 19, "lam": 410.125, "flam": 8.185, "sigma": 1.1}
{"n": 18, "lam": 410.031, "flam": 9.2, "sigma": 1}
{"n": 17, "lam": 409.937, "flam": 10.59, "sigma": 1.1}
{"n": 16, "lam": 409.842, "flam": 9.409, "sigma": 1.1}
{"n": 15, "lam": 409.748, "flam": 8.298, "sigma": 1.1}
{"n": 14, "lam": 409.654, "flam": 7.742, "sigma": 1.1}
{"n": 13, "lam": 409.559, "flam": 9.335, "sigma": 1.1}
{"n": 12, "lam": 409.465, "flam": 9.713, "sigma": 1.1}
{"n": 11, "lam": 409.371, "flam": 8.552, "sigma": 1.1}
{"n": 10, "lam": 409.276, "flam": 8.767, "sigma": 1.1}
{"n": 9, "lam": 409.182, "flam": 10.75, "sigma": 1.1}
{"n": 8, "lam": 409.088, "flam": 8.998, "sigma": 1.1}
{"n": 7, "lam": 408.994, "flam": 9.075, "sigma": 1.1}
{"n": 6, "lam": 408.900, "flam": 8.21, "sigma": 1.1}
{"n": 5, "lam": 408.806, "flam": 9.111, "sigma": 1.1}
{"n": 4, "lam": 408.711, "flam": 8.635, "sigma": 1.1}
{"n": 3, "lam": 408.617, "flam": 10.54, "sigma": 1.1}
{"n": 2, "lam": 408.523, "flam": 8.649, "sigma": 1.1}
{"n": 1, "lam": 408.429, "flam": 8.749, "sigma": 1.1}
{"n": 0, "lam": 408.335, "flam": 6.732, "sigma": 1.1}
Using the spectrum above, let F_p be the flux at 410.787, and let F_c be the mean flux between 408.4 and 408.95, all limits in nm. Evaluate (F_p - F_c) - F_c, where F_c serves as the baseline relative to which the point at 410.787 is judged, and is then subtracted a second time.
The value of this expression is -8.9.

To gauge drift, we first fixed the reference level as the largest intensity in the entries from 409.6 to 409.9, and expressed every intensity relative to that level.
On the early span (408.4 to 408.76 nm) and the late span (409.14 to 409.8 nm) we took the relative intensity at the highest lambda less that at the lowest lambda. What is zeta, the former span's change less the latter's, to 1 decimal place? 2.3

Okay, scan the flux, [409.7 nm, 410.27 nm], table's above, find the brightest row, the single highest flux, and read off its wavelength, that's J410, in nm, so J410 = 409.937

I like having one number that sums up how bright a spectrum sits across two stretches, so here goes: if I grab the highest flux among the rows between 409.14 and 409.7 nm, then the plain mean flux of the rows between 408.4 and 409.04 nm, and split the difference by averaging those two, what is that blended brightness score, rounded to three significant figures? 9.87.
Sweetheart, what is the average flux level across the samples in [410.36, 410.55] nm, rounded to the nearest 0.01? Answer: 9.18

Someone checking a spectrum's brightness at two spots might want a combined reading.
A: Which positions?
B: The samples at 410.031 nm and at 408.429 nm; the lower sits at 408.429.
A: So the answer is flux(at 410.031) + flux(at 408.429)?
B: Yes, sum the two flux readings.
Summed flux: 17.9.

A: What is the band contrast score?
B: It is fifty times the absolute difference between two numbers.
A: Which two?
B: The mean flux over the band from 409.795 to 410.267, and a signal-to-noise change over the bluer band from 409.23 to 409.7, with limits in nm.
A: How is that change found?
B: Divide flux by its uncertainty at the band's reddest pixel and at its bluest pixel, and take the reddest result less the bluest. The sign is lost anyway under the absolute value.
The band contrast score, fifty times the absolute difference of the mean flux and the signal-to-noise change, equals 507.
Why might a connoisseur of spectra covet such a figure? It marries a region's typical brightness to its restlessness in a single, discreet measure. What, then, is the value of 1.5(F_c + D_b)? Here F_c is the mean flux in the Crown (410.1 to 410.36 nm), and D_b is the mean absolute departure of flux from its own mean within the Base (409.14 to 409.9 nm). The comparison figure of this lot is 13.6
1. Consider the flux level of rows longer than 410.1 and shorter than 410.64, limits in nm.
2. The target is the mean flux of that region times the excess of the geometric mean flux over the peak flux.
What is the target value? -13.7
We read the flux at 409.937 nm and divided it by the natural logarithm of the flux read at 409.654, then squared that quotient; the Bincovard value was 26.8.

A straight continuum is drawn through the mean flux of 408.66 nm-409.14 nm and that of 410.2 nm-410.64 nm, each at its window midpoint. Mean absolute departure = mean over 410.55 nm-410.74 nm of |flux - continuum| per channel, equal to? 0.75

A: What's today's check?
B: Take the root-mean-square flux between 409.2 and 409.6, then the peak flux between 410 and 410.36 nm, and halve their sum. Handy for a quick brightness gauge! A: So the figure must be 9.2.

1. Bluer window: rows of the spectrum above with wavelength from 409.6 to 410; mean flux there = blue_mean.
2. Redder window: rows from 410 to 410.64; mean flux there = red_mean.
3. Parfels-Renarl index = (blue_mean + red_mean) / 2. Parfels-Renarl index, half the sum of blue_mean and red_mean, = 9.00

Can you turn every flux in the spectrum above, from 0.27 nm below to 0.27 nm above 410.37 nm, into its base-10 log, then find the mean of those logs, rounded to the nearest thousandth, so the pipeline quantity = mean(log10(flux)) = 0.950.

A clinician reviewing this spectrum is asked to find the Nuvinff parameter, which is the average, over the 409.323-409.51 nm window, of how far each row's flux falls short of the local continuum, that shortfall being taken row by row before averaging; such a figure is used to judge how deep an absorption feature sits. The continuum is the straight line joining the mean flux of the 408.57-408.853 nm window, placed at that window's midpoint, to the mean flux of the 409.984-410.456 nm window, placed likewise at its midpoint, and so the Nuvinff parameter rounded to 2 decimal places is -0.11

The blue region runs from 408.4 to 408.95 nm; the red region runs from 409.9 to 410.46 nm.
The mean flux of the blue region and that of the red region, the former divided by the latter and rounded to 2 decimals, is 1.01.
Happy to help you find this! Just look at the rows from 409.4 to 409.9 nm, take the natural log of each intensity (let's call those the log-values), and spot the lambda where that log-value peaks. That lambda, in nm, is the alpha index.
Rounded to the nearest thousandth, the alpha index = 409.465 nm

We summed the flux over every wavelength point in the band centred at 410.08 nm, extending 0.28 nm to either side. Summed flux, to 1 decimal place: 54.1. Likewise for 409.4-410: 55.1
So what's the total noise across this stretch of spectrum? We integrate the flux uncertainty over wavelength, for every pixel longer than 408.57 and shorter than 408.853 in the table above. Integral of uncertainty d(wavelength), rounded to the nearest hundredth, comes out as 0.31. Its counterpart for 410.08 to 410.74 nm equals 0.70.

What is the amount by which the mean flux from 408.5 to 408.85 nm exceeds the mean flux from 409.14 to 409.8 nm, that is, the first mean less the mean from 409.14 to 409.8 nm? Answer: 0.2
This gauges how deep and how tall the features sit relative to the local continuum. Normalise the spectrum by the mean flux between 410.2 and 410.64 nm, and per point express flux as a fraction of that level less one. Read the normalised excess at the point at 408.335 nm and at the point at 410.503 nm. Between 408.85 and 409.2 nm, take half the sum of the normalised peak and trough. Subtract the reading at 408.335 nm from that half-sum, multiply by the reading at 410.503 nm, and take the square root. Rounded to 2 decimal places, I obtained 0.14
